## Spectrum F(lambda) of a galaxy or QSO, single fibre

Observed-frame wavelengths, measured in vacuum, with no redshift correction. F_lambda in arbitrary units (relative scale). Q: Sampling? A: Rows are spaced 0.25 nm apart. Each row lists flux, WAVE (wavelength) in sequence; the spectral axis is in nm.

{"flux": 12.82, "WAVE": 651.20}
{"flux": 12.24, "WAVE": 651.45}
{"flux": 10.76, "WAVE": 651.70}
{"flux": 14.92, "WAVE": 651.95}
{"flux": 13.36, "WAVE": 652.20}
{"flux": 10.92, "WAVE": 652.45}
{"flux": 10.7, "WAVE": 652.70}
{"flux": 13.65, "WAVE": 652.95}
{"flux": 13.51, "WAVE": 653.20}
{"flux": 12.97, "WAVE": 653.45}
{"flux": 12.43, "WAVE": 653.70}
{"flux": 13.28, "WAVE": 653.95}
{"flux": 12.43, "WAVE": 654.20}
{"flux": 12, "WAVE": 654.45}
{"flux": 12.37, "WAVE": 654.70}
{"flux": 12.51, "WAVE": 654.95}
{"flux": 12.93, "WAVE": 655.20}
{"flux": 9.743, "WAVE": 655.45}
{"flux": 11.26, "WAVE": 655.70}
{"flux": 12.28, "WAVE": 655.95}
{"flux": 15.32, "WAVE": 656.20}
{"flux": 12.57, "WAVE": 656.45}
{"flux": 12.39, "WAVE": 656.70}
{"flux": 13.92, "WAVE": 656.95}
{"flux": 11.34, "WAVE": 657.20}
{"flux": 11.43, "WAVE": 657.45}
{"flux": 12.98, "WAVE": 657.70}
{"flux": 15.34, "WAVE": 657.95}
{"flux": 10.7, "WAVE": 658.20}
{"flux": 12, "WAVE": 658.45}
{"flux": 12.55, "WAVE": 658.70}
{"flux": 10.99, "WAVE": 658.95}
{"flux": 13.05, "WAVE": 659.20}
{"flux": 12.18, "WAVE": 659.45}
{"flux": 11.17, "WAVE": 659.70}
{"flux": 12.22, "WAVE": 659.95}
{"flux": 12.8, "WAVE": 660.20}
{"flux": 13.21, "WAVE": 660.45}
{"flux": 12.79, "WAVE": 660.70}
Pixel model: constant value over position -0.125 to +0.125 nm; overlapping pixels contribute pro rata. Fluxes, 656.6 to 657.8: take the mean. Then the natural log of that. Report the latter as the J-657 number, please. 2.52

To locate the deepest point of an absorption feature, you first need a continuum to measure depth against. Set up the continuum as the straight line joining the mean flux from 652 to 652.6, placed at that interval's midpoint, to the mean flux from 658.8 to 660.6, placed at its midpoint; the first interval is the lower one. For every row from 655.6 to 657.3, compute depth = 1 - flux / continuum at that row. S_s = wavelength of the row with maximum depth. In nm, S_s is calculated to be 655.70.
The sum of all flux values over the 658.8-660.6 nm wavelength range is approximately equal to 85.6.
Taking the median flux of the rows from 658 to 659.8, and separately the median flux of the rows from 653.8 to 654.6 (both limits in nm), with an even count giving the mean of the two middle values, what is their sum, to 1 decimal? 24.4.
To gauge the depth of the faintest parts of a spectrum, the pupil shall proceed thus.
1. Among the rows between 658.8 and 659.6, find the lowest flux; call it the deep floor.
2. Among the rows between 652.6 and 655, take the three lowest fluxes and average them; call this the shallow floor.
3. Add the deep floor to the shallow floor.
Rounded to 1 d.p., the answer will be 22.7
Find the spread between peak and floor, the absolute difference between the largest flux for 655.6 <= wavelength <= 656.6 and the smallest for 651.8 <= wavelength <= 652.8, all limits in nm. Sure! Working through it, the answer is 4.6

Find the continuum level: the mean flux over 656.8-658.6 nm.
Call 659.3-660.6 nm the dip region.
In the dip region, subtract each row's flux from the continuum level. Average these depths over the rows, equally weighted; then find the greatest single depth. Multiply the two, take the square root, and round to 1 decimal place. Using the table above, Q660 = 0.5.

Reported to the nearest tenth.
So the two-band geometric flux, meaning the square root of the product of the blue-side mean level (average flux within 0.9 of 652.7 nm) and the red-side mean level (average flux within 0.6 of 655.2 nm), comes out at 12.3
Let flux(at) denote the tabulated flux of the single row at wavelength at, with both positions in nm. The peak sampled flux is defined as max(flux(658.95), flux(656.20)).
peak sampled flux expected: 15.3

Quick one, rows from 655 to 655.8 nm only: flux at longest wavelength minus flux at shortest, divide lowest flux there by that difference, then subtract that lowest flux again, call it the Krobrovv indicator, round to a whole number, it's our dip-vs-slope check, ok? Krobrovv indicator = -16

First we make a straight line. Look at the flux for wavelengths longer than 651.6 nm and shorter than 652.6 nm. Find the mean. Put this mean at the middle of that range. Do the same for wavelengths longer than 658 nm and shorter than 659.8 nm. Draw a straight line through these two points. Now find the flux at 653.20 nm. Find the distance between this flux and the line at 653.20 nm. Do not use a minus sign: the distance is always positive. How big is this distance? 1.1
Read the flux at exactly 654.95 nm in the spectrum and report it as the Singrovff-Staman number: 12.51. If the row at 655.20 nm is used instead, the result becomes 12.93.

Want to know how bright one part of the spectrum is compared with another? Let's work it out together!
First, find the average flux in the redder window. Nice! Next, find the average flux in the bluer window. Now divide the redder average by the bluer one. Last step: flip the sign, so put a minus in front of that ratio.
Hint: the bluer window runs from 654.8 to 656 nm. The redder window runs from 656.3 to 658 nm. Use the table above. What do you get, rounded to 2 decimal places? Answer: -1.09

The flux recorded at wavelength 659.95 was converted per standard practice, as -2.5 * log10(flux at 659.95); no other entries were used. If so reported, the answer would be -2.72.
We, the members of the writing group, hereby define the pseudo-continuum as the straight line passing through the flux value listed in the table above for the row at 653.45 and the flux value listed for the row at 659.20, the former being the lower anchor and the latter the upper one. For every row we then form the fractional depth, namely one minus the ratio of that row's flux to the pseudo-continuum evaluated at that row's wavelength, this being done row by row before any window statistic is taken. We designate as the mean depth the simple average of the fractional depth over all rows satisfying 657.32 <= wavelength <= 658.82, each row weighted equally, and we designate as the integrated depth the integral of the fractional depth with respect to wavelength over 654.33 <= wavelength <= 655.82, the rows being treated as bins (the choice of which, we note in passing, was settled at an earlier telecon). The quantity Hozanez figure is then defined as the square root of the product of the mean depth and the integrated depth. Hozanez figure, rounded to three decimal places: 0.075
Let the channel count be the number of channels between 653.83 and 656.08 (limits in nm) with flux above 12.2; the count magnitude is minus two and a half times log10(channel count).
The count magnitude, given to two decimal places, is -1.95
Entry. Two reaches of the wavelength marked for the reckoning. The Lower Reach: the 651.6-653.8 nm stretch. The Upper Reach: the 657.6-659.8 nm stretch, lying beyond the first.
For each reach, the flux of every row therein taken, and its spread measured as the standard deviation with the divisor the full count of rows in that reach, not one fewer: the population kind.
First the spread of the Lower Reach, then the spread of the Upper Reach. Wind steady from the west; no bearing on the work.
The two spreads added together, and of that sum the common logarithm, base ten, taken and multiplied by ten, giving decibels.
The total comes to 4.4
